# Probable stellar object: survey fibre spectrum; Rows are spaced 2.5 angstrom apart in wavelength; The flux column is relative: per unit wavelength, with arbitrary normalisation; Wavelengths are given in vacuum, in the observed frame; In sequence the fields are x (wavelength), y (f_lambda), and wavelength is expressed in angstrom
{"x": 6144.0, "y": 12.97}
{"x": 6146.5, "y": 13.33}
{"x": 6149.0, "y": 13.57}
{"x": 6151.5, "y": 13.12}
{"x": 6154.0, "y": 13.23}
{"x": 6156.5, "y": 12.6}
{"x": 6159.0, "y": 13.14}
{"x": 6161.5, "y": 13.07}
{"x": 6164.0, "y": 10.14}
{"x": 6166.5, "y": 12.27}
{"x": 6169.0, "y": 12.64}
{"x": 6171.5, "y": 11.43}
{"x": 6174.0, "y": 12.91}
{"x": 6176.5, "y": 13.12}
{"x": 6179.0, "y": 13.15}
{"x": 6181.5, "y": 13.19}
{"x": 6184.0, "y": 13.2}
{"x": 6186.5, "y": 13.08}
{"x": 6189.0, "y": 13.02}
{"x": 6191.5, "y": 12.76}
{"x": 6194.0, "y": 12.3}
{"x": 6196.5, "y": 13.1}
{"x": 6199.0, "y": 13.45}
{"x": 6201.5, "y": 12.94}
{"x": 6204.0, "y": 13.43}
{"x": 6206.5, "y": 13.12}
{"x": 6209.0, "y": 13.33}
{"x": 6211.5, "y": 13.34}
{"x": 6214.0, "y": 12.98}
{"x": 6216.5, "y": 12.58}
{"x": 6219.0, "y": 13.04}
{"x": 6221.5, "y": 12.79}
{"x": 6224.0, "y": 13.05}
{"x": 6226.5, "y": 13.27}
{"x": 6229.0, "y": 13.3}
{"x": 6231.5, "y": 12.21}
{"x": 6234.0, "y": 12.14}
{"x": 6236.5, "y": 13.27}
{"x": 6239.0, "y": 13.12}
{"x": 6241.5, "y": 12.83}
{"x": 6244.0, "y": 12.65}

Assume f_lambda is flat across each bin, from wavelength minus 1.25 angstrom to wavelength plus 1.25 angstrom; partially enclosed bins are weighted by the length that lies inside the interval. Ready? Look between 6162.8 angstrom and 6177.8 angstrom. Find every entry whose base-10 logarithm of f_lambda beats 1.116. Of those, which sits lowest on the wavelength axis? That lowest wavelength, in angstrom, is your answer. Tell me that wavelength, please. 6176.5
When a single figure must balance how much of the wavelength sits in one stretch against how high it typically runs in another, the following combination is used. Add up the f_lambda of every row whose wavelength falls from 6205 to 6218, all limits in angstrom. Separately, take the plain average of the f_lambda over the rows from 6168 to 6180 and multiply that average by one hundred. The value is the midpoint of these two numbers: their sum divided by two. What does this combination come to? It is 665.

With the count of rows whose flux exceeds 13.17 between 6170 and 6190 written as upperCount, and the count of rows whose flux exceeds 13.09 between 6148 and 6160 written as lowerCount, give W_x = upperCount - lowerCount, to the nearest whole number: -2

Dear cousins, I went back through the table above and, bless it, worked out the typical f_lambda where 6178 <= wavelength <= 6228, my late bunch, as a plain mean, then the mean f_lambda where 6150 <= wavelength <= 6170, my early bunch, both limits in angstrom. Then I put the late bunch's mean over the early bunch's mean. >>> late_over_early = 1.04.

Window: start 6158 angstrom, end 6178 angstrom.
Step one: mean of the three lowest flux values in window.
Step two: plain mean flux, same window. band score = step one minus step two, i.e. -1.1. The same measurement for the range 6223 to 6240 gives -0.4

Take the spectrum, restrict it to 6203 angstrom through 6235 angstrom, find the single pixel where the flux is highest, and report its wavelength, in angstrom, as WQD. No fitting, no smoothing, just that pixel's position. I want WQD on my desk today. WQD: 6204.0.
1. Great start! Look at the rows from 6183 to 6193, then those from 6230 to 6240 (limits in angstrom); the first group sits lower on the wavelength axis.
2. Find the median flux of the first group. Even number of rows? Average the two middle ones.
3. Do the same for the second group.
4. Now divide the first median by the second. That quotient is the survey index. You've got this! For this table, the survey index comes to 1.03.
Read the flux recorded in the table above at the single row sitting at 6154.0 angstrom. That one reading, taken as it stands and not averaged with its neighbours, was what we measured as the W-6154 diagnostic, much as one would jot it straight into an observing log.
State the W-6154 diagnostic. 13.23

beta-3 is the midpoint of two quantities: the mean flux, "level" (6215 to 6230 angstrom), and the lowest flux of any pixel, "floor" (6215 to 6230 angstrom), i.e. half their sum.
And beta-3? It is 12.8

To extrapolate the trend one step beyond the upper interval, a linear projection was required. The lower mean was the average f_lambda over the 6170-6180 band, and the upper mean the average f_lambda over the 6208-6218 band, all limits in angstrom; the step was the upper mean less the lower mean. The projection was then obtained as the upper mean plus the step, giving 13.5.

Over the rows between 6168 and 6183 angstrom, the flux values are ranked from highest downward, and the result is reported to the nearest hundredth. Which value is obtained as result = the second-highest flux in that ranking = 13.15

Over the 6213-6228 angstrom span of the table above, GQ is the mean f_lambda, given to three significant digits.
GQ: 13.0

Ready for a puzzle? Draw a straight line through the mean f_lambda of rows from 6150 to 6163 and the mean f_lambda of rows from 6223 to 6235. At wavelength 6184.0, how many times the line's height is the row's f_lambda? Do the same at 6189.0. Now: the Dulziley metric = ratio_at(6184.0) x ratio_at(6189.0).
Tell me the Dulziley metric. 1.03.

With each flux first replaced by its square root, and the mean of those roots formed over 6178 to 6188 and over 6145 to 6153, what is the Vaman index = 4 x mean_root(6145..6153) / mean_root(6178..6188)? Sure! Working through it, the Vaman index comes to 4.03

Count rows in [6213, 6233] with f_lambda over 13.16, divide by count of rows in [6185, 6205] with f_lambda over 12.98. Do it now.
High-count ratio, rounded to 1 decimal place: 0.4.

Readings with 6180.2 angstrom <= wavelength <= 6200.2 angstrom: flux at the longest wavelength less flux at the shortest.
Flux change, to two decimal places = 0.26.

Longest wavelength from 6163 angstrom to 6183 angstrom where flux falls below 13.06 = 6174.0 angstrom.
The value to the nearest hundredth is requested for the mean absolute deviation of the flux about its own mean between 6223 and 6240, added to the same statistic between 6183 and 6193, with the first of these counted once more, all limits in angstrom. 0.97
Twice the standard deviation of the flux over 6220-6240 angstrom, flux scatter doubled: 0.9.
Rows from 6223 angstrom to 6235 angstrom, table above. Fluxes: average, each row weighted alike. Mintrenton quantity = 12.8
